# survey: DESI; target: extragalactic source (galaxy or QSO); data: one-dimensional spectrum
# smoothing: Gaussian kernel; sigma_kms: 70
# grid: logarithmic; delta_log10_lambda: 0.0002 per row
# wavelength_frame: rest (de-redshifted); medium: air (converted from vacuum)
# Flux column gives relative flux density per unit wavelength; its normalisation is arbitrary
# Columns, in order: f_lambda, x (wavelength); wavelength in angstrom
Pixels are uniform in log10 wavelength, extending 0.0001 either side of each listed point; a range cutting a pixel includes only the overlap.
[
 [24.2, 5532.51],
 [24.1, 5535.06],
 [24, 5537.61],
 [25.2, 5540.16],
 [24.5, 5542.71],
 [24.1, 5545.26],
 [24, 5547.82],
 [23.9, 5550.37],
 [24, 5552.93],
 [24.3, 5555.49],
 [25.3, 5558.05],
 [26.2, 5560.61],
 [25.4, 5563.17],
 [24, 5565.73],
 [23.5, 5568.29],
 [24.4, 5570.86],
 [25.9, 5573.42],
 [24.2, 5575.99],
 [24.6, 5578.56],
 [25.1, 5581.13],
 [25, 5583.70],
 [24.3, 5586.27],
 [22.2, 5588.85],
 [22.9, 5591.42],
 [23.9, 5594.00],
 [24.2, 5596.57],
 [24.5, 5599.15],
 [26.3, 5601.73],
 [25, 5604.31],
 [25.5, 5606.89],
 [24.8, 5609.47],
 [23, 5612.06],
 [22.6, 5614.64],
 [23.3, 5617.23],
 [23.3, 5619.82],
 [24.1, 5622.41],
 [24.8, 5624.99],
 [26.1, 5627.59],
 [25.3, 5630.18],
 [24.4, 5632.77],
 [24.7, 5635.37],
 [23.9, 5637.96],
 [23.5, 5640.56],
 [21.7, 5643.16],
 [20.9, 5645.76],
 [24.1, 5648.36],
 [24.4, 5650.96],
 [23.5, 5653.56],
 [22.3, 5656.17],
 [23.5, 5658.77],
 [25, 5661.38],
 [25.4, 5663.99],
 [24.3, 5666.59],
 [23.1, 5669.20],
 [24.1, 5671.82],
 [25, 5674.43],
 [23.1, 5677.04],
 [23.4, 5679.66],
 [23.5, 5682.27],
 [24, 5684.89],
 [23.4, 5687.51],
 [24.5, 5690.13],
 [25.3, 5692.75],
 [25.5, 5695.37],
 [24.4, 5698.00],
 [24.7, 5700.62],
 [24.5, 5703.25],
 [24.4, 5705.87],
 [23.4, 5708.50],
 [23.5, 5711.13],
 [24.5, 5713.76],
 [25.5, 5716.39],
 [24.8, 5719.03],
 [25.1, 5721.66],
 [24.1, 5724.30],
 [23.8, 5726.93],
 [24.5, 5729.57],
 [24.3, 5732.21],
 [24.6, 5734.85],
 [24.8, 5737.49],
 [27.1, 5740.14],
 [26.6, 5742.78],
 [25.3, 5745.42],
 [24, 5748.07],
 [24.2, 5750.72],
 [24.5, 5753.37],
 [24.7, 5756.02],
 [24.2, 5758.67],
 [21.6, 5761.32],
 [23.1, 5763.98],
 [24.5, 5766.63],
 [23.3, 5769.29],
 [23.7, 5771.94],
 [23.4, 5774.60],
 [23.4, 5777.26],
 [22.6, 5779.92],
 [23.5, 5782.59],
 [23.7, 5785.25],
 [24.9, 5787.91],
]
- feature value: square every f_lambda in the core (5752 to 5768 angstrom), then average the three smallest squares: 529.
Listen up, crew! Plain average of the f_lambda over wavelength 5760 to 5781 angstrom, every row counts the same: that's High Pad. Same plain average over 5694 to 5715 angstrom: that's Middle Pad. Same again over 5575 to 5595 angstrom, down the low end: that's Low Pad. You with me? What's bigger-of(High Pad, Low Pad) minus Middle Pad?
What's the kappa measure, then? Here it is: -0.3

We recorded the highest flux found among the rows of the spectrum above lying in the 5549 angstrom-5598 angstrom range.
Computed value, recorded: 26.2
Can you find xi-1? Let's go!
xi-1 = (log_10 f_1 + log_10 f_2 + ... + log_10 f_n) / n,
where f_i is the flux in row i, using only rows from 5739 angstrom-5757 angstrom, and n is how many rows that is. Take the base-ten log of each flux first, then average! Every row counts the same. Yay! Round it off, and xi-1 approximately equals 1.401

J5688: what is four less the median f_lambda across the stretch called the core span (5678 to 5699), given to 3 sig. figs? -20.2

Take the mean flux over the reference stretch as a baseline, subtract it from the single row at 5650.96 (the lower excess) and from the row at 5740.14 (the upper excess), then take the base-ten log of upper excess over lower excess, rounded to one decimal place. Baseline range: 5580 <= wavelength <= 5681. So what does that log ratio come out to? 0.9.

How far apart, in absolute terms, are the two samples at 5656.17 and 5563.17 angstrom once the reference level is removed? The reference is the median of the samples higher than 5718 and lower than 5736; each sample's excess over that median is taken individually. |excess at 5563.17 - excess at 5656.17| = 3.1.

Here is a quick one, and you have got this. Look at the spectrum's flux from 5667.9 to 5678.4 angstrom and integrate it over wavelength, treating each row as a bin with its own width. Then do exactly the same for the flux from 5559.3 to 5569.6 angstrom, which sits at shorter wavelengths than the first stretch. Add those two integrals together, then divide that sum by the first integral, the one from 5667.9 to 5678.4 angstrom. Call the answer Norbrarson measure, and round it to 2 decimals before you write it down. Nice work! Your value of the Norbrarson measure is 2.02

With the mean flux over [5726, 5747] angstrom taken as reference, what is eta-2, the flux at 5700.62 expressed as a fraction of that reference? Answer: 0.983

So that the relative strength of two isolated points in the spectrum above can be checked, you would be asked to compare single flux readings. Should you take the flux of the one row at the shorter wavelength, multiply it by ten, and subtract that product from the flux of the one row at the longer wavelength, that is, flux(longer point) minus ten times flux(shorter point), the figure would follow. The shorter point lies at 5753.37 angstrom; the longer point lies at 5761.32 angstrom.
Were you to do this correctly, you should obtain -223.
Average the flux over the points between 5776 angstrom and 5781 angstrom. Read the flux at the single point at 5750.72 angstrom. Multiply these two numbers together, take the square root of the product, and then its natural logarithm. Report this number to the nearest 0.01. 3.16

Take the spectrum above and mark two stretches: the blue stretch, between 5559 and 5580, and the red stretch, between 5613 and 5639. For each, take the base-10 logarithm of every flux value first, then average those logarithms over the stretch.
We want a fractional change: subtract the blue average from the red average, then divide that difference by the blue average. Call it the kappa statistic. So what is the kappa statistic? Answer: -0.007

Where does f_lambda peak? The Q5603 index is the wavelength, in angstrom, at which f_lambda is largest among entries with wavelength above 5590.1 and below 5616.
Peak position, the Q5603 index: 5601.73 angstrom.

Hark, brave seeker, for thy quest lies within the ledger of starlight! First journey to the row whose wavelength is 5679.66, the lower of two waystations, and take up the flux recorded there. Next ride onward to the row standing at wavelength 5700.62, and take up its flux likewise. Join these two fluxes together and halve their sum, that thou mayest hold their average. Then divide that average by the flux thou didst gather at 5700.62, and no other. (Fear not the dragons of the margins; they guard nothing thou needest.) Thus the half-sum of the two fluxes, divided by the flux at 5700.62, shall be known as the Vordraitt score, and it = 0.97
